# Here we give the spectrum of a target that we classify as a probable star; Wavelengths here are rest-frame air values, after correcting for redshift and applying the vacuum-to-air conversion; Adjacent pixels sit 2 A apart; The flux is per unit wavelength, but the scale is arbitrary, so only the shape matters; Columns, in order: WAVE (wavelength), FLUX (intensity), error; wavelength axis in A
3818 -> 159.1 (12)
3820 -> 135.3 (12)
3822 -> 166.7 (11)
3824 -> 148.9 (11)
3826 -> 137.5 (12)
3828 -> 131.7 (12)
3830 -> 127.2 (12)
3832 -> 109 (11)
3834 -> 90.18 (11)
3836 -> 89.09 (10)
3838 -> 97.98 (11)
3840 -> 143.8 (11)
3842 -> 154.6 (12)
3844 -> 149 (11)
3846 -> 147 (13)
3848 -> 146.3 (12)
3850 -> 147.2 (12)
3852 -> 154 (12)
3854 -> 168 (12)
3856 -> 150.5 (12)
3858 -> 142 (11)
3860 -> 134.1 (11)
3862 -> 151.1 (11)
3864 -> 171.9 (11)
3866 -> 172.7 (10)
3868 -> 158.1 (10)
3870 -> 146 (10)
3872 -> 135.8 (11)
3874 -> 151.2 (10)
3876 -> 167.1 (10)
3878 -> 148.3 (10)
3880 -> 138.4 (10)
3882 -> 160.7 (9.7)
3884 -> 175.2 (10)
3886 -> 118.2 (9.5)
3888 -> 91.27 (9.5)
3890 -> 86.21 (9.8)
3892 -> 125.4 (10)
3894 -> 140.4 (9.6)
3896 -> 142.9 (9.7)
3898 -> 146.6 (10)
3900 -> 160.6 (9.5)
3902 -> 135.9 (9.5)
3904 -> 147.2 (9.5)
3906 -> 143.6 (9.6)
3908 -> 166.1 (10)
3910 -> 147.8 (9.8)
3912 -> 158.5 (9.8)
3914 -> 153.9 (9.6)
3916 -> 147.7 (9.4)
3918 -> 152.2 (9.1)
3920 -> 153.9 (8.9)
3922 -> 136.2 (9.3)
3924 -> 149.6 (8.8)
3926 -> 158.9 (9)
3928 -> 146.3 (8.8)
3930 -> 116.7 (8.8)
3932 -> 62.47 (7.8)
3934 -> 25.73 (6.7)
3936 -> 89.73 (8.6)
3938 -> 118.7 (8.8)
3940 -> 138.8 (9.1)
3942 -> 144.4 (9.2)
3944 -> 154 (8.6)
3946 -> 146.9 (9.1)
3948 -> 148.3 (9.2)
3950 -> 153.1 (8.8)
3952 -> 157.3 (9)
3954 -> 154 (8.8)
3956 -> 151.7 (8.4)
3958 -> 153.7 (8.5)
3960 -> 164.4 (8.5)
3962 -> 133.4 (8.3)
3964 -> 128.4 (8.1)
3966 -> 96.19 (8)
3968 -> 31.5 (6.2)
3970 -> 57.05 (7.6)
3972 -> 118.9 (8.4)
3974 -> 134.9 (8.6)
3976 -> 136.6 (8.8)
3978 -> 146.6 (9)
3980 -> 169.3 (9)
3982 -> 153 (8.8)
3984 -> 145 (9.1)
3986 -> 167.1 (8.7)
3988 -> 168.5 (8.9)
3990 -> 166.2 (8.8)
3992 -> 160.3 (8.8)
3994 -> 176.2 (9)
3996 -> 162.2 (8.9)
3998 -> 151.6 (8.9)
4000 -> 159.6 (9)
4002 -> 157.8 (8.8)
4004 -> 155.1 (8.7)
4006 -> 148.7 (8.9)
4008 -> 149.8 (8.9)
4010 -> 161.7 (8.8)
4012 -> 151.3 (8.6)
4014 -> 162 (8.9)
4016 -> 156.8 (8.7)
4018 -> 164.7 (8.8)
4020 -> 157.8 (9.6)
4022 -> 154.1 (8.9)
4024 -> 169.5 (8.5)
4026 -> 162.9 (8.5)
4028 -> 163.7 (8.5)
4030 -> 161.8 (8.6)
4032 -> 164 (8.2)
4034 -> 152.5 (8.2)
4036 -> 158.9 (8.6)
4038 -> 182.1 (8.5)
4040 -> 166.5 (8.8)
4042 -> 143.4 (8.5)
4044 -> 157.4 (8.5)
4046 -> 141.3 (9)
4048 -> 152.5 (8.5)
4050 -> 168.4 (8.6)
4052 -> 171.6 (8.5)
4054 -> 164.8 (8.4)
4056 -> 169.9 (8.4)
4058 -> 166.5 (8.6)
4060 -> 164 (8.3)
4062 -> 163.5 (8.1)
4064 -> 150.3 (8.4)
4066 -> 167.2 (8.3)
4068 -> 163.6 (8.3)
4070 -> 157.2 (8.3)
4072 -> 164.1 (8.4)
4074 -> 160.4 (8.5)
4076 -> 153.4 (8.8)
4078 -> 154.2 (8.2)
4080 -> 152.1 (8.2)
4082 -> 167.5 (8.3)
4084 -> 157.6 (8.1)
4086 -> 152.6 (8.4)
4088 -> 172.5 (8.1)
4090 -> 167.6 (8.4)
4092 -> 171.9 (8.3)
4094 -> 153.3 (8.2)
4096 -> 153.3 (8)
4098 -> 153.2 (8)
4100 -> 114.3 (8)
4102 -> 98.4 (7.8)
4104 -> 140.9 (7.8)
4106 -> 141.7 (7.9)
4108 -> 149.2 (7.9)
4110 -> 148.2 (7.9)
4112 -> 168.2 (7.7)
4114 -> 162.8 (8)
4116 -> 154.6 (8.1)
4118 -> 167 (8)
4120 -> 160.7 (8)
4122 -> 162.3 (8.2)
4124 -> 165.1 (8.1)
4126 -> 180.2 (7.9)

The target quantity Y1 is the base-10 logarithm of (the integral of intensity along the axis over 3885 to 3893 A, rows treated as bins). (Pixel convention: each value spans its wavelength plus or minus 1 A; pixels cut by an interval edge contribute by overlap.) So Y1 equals 2.93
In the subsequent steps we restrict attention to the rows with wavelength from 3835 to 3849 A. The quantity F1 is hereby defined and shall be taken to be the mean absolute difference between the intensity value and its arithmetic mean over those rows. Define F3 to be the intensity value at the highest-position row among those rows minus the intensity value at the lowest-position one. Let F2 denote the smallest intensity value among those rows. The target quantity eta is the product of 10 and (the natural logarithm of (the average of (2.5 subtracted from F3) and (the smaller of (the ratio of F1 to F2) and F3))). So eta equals 33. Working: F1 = 22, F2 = 89.09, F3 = 57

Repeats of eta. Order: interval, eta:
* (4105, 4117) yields 17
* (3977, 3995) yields 26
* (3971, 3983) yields 28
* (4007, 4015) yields 16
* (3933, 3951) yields 41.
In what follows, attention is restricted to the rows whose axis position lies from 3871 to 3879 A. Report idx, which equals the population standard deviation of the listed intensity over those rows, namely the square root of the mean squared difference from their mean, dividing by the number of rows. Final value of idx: 11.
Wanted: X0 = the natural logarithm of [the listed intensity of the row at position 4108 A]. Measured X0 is 5.01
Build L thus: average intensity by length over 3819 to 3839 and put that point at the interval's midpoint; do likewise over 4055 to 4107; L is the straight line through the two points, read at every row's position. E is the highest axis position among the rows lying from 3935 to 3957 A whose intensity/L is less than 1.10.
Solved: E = 3956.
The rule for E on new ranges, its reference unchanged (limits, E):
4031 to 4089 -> 4086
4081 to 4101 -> 4100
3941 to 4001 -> 3998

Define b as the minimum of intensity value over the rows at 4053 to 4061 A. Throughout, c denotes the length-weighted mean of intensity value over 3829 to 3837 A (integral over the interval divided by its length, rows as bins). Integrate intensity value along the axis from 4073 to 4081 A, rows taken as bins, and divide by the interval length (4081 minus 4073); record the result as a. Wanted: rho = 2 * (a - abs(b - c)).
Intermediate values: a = 155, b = 164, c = 104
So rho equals 190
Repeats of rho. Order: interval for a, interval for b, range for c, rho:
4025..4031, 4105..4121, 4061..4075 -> 287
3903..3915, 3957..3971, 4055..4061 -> 35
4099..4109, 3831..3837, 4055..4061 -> 102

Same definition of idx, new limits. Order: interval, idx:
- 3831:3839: 8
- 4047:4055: 7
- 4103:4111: 4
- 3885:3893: 17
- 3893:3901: 8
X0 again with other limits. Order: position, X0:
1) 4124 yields 5.11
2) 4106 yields 4.95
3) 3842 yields 5.04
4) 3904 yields 4.99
